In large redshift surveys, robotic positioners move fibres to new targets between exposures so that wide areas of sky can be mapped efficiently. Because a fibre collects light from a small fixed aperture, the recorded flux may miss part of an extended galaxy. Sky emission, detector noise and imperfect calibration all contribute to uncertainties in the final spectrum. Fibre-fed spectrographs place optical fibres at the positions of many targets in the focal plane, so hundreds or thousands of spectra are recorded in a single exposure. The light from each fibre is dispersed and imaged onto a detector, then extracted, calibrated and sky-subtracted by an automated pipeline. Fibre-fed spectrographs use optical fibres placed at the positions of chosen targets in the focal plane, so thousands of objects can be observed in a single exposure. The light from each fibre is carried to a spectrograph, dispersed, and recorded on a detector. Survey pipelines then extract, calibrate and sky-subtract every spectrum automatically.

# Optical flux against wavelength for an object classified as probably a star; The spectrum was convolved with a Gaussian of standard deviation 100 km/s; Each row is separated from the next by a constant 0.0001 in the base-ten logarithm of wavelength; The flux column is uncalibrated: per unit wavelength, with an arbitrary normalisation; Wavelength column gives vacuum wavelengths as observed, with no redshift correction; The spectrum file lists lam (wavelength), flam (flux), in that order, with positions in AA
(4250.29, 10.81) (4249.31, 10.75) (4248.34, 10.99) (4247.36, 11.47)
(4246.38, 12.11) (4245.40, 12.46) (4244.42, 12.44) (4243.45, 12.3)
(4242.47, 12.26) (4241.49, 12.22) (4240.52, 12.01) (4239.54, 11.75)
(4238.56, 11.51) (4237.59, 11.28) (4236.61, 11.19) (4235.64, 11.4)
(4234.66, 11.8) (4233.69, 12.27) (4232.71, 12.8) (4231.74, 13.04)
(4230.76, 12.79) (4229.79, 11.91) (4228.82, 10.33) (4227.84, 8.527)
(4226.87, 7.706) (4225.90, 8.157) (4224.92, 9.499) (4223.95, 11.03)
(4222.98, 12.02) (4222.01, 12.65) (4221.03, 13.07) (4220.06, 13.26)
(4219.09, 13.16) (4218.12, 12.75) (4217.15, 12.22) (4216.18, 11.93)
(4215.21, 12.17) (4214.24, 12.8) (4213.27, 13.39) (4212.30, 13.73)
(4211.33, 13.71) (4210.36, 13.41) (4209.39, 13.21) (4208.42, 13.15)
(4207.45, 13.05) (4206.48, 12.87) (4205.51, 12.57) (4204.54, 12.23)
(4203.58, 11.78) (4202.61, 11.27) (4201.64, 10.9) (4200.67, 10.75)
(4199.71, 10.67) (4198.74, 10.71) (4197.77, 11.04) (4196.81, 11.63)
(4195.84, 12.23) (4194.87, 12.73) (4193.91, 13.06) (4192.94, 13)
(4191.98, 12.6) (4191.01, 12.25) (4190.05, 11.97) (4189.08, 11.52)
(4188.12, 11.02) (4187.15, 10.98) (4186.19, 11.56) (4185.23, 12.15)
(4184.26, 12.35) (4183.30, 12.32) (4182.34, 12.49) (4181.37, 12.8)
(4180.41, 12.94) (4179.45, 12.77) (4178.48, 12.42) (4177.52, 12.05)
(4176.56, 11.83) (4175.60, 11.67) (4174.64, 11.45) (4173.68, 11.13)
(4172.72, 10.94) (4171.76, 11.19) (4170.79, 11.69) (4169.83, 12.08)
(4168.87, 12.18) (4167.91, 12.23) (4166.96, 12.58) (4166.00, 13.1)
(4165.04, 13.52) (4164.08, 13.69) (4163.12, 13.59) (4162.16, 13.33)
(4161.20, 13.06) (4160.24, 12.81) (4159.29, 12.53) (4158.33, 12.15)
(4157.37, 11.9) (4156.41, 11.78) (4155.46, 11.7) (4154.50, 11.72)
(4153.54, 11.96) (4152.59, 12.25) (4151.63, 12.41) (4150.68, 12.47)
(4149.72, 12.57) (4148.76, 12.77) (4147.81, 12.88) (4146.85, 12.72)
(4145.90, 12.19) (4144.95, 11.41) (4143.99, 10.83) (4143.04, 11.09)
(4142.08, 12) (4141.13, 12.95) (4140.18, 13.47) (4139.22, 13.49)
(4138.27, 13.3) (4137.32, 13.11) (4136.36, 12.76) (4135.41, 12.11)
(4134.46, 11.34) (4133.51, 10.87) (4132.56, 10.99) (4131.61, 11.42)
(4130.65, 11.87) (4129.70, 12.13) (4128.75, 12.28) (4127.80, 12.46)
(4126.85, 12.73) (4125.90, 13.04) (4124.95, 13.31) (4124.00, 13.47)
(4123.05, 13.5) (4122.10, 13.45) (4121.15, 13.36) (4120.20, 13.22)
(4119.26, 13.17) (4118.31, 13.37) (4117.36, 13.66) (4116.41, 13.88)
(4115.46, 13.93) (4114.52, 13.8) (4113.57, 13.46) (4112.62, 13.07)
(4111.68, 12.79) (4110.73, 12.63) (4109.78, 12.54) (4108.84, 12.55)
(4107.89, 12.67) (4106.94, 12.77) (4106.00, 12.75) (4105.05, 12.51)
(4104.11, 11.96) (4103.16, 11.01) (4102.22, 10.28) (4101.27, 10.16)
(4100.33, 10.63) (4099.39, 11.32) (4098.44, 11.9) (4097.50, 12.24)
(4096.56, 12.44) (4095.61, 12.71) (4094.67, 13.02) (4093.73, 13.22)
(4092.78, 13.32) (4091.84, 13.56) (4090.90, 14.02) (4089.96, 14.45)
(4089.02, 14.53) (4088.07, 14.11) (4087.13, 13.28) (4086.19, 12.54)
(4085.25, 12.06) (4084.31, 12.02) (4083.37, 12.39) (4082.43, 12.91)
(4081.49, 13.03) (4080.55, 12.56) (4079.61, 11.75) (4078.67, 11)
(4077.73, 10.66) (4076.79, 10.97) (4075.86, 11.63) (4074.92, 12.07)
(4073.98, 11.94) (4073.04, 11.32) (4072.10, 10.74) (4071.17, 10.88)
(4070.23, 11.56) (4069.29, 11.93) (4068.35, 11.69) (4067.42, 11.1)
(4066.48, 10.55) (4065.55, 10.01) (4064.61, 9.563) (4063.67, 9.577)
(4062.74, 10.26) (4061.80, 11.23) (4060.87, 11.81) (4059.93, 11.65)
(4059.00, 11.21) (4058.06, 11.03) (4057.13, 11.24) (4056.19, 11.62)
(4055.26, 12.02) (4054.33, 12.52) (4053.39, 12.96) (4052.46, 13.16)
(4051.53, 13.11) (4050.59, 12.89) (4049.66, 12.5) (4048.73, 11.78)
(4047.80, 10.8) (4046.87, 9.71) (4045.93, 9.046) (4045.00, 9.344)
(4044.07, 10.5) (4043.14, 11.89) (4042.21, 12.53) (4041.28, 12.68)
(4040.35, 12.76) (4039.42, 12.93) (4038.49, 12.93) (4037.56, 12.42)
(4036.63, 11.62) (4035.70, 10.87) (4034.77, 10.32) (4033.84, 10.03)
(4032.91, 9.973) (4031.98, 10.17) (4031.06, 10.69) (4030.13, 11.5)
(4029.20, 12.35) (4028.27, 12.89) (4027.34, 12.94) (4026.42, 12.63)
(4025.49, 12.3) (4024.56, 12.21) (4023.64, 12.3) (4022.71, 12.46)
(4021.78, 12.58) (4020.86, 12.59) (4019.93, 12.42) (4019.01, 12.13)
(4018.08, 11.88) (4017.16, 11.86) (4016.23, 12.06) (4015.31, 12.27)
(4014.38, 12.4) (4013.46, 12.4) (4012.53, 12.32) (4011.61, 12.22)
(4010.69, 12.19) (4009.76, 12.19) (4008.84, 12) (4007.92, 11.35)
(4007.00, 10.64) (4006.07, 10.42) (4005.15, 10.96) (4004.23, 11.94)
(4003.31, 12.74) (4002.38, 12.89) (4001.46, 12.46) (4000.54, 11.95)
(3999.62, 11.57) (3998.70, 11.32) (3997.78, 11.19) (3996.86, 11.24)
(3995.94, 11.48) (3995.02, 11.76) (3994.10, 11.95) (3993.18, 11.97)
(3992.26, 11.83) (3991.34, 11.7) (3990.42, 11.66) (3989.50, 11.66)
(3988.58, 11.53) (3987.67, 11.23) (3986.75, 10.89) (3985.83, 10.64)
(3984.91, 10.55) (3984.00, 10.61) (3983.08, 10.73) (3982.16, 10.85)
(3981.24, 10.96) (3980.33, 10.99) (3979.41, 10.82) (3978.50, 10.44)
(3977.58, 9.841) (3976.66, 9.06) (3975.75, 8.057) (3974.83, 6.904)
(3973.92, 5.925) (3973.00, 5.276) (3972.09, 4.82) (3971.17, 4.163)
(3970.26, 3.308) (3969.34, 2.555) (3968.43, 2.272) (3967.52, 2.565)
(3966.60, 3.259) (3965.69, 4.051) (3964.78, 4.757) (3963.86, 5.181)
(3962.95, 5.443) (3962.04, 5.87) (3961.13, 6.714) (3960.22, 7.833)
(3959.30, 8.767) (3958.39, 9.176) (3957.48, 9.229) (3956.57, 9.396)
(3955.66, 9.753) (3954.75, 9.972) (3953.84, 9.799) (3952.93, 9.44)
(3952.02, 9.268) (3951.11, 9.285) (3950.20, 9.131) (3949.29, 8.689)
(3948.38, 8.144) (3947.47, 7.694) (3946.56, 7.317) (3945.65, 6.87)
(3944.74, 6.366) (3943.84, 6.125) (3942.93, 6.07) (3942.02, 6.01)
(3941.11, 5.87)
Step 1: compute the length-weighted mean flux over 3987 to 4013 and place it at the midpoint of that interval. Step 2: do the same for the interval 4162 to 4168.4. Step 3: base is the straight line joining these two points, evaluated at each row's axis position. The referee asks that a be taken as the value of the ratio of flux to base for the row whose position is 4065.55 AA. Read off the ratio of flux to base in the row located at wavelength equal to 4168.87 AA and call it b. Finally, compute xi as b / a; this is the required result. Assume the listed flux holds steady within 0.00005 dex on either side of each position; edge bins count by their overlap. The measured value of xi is 1.13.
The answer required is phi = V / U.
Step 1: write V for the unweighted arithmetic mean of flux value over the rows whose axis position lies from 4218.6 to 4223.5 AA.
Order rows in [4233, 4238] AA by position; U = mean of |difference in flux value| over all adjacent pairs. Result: 44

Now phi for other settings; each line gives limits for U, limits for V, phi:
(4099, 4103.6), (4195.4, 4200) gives 22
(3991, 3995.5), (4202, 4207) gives 101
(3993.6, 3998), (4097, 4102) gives 59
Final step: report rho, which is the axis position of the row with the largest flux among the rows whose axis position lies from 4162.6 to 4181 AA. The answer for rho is 4164.08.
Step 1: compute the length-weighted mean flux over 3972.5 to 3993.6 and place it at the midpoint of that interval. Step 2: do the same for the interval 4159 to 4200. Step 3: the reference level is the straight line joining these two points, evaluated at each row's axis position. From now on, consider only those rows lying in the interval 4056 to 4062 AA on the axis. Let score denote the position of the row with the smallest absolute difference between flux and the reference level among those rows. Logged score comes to 4058.06 AA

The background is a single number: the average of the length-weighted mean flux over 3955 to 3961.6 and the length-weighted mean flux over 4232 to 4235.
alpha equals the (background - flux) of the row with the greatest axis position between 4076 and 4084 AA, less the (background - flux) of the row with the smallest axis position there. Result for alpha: -1.4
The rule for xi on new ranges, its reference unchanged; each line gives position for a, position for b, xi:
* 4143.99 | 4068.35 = 1.14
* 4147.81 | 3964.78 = 0.42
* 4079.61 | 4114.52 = 1.15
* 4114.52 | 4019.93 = 0.96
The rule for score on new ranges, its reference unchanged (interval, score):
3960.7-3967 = 3961.13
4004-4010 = 4006.07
